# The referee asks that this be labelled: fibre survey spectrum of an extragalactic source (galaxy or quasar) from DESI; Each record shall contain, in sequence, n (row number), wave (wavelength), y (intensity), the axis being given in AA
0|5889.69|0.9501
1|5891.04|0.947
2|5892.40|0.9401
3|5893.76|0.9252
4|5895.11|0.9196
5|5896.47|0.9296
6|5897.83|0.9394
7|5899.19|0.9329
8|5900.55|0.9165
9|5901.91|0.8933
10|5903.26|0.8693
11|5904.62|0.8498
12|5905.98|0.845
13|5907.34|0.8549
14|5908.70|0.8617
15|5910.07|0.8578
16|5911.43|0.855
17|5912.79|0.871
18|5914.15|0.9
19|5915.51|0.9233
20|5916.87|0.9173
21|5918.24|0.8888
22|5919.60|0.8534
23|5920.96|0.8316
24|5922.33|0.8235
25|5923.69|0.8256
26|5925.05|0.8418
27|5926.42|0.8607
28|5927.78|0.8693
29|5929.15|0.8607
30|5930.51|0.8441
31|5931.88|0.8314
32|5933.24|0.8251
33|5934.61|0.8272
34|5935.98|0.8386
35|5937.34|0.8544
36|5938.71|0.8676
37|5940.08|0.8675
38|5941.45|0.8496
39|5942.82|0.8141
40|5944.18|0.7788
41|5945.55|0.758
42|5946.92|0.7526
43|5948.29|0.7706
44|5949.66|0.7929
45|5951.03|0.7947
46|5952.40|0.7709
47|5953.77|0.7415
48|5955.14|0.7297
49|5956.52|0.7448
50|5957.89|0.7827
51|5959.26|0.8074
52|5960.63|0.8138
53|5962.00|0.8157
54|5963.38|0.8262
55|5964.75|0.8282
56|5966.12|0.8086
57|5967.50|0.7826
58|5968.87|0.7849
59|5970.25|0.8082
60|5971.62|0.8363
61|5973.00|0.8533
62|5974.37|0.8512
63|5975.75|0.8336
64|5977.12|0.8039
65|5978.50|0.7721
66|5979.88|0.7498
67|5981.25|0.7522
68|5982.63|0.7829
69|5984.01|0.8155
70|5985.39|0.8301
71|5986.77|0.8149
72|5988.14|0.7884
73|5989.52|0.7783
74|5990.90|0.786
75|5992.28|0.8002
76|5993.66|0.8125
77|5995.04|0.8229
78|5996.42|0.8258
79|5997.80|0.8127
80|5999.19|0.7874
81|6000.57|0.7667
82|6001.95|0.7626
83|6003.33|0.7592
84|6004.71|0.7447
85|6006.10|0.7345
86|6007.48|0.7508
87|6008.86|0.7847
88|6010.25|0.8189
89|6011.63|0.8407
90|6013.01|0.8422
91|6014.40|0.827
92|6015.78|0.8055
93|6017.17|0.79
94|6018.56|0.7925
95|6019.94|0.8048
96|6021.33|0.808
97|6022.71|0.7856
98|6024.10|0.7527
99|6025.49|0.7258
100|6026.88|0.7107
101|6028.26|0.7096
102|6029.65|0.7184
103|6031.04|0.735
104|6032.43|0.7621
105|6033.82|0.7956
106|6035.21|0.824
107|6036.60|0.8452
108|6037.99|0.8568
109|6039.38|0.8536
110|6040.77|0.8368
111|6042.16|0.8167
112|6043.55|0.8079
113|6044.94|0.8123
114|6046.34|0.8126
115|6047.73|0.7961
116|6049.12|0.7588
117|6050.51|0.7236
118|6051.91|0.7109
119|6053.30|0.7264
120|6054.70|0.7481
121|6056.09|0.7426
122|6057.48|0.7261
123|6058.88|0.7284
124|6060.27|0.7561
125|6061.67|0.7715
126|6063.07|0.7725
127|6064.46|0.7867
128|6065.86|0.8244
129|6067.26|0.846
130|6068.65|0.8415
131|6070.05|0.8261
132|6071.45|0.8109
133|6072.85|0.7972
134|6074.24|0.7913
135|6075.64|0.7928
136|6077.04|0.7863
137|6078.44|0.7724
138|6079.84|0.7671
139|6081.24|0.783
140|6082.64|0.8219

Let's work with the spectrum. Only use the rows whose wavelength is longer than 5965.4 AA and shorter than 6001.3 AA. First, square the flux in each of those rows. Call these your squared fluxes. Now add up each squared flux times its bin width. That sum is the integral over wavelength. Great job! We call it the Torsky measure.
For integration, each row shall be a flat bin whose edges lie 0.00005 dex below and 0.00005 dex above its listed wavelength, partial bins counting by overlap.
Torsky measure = 23.1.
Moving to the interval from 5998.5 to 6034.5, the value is 21.6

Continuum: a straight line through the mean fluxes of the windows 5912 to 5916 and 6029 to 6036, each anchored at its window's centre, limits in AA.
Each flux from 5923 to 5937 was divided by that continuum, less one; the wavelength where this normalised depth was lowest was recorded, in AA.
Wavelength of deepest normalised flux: 5923.69 AA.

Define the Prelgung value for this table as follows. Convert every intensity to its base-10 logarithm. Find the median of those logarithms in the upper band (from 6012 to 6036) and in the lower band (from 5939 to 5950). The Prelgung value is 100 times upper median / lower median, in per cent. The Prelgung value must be 98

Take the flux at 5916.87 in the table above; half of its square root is 0.48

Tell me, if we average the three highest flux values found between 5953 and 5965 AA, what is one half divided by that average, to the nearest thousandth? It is 0.607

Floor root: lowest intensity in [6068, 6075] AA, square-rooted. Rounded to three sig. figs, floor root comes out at 0.890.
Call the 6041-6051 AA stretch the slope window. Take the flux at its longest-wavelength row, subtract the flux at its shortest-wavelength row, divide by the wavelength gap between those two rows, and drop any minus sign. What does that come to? 0.011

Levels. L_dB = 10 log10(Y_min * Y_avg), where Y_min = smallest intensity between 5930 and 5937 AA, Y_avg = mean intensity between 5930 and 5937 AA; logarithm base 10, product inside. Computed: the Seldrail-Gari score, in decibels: -1.6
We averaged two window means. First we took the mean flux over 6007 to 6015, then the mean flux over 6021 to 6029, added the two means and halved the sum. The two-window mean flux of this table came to 0.78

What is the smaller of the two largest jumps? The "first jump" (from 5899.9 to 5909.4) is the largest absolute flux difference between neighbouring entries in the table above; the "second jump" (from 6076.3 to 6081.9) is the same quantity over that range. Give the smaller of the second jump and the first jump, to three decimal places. 0.016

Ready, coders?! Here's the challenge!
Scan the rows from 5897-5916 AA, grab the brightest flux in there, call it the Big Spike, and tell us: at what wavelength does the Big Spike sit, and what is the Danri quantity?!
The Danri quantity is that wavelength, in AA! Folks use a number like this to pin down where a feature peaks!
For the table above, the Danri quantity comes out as 5897.83 AA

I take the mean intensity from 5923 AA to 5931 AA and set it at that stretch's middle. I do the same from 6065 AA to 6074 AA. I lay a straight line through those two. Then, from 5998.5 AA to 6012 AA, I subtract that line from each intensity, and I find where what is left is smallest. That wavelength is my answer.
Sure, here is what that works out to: 6006.10 AA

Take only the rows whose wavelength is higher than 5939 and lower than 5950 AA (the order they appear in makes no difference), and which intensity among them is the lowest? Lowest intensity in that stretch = 0.7526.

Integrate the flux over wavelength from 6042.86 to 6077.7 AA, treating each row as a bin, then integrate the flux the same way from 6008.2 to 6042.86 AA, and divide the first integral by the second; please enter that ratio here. 0.988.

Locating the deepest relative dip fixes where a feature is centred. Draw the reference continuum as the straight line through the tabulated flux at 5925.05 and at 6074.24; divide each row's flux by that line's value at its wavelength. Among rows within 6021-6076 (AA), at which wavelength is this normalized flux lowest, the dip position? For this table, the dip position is 6028.26 AA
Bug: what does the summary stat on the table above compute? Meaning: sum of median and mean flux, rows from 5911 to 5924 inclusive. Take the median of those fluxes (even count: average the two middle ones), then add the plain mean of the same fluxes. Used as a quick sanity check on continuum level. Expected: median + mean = 1.73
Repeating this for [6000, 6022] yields 1.58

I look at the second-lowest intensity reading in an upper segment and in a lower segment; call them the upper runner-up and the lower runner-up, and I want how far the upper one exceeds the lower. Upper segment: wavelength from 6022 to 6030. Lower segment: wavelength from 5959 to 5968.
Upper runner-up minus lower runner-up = -0.10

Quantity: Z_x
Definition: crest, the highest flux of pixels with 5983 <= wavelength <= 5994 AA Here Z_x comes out 0.8301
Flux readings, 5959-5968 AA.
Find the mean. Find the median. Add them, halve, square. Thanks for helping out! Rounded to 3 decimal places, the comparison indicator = 0.661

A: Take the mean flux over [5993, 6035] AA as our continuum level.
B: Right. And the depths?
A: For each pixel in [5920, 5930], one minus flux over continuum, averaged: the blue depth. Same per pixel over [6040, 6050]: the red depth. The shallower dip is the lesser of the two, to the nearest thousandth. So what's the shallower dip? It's -0.083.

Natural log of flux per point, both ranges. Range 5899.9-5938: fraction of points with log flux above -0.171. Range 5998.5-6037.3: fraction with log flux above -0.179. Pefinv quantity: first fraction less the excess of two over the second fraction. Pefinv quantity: -1.18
